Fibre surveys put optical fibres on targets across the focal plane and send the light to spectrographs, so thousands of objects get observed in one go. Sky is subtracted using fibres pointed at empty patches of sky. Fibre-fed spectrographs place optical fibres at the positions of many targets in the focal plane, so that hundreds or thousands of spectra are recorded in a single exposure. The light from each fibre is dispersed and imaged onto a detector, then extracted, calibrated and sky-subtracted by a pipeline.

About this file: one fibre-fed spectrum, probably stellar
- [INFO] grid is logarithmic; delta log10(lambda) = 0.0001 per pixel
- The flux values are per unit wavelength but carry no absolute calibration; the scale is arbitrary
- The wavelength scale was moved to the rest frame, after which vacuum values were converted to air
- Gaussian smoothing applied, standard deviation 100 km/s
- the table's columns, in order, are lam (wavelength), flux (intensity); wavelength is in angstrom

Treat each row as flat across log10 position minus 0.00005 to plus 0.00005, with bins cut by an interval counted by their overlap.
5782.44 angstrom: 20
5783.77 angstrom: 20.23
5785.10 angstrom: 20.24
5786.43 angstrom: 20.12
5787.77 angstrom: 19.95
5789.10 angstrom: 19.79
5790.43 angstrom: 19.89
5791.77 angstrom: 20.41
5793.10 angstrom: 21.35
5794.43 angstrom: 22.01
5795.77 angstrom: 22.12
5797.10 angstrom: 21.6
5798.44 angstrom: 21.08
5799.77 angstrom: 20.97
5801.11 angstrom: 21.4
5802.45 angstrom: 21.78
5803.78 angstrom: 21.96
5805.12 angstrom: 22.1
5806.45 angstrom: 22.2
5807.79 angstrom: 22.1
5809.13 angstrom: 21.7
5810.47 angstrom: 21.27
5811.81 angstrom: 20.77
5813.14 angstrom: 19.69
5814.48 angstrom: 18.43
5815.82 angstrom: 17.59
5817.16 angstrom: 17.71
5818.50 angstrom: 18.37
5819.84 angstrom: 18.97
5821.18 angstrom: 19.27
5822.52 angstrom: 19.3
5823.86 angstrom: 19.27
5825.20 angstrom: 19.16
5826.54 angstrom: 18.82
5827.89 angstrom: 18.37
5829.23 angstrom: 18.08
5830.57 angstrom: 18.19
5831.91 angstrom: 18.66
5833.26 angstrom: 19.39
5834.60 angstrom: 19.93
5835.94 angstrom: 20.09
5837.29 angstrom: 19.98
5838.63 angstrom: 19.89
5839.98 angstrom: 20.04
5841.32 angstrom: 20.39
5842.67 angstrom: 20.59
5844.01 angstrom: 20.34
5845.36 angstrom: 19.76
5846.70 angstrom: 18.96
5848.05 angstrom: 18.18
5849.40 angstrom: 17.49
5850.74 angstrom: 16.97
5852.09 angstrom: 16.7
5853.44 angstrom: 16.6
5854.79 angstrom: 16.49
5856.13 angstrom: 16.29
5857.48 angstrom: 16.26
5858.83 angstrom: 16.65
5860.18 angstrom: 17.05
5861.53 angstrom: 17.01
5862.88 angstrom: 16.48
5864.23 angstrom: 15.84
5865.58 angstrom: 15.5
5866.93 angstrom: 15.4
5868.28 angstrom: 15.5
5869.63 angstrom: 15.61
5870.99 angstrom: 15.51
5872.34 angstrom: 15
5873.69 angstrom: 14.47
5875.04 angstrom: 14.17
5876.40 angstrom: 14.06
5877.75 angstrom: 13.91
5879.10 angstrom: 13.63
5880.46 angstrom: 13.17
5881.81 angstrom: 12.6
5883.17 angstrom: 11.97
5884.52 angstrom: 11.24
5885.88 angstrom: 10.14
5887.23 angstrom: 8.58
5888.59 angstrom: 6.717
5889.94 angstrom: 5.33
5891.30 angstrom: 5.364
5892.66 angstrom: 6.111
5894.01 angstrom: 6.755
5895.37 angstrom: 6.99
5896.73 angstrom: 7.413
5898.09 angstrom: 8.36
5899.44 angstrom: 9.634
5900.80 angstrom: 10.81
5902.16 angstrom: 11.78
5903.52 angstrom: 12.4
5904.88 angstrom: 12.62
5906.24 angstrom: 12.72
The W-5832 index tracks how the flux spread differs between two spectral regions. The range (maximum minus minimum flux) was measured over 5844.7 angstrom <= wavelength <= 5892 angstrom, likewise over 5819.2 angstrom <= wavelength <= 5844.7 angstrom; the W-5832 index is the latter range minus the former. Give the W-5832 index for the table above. -12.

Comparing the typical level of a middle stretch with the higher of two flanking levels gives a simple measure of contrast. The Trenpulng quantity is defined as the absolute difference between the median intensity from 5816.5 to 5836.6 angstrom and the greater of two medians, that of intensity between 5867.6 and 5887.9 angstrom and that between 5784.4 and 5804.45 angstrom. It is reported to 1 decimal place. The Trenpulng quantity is 2.1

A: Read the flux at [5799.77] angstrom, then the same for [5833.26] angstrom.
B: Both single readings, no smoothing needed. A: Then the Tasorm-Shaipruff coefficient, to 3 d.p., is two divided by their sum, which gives 0.050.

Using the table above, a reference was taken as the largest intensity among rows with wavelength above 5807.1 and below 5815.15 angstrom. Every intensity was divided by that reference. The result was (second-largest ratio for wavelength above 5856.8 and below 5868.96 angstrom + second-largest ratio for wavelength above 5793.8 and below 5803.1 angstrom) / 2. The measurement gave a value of 0.88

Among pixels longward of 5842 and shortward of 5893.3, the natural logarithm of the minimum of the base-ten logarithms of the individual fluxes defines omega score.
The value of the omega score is -0.32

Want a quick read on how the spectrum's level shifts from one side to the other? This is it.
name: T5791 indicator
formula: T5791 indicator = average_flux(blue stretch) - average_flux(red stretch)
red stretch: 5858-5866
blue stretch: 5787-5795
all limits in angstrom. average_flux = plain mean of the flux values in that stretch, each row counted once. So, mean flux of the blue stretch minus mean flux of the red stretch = 4.1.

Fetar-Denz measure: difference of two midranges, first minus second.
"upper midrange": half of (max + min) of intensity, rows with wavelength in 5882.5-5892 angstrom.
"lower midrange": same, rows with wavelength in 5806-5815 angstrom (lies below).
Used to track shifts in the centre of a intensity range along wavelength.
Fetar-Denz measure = -12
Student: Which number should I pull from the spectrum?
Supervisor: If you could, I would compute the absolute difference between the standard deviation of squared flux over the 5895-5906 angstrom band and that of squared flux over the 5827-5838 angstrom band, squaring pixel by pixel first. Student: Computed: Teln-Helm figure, 11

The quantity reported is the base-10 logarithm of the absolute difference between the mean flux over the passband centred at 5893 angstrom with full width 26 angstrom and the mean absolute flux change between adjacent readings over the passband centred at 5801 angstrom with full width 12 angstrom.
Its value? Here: 0.96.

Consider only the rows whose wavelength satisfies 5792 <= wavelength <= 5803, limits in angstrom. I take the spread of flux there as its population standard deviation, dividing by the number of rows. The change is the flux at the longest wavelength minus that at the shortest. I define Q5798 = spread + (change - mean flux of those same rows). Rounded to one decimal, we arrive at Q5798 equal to -20.7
